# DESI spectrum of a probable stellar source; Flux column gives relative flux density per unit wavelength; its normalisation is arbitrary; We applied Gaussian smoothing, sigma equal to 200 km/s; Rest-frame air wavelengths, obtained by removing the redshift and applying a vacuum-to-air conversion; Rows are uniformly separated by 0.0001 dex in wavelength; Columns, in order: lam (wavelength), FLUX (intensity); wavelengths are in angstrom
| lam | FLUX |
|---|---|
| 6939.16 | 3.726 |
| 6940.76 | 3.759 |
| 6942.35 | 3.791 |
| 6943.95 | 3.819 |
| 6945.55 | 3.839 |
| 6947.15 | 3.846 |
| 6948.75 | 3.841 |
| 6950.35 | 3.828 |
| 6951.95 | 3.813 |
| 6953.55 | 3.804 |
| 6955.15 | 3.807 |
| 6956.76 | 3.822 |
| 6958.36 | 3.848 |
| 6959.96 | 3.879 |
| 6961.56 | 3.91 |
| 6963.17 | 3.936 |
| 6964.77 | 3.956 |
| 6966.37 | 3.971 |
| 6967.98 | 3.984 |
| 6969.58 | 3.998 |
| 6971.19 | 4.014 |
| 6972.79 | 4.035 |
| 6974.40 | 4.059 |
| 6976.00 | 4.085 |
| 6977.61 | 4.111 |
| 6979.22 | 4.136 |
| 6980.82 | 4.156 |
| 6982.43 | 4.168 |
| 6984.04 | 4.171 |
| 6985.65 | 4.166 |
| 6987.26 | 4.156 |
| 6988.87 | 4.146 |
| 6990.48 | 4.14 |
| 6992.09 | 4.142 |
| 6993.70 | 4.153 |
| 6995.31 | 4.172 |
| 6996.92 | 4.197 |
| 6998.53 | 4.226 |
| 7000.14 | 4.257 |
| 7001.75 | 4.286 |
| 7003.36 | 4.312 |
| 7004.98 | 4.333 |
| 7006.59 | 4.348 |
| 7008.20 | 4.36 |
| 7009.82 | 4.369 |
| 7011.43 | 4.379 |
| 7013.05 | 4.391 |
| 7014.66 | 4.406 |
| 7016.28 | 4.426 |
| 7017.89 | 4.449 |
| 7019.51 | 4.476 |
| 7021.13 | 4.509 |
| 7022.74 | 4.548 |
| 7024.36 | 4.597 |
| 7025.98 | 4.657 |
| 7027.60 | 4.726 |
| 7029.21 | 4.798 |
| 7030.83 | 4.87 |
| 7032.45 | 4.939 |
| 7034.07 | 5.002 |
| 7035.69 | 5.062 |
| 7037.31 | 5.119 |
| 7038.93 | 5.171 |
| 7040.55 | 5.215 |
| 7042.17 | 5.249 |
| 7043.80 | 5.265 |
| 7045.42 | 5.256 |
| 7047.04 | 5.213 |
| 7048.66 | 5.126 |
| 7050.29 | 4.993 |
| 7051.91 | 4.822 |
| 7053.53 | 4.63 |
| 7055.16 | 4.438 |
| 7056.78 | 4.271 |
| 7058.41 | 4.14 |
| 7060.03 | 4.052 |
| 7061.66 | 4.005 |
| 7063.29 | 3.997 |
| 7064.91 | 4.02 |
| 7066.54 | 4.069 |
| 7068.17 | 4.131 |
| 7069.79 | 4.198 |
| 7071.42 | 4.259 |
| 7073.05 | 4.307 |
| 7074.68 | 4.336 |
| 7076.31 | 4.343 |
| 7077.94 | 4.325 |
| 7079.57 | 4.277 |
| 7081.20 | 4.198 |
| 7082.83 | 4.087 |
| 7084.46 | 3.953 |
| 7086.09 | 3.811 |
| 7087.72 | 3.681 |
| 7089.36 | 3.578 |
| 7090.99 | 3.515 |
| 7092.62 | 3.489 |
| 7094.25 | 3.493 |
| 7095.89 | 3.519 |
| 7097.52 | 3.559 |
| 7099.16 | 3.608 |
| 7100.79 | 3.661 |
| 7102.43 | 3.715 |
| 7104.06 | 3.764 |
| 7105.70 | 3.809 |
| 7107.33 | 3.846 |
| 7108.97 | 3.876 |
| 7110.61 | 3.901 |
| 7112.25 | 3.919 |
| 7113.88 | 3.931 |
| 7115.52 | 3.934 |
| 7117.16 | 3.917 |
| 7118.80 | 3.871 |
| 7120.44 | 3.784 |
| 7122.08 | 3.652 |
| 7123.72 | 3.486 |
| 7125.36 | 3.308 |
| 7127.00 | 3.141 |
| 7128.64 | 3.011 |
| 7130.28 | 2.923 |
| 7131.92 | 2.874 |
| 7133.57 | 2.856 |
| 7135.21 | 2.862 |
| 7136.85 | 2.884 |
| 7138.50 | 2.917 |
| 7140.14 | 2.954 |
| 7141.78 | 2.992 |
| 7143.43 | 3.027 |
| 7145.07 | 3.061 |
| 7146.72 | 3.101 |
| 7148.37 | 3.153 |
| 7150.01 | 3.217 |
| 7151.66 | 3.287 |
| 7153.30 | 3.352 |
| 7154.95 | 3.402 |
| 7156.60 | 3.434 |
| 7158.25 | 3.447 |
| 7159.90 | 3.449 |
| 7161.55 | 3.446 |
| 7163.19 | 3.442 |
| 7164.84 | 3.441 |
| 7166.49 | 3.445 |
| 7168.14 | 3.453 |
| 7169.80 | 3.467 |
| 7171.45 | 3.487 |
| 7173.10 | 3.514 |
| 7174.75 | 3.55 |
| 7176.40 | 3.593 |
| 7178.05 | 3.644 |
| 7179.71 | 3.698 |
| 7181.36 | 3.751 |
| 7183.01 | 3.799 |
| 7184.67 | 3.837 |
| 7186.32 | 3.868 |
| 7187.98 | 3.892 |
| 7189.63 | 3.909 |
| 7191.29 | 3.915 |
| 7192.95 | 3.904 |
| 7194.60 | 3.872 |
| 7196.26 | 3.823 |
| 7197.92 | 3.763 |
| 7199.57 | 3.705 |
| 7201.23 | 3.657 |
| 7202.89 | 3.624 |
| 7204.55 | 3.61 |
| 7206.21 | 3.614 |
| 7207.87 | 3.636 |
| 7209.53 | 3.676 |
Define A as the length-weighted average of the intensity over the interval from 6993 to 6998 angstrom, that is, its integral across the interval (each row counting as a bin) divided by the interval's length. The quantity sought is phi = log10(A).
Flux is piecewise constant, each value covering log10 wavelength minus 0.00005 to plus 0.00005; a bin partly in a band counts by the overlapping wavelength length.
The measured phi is 0.621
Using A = 4.2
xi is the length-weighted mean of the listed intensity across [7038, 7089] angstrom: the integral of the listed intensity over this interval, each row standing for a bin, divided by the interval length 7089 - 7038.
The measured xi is 4.4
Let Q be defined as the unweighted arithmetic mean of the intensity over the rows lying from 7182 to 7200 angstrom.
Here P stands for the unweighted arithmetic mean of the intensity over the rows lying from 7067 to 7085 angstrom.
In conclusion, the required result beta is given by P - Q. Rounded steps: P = 4.2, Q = 3.8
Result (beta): 0.4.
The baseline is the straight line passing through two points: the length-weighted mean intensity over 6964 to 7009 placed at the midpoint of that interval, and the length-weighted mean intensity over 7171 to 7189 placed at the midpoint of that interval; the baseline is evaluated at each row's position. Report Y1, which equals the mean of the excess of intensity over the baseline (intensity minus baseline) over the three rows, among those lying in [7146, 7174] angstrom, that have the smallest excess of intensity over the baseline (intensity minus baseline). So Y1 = -0.6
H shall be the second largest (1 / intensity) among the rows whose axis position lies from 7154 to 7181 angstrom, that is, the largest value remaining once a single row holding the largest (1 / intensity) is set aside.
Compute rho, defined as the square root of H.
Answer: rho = 0.54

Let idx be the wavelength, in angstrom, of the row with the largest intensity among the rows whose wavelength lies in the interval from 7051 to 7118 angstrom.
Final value 7051.91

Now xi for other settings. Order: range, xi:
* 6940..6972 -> 3.9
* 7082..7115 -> 3.7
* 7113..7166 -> 3.3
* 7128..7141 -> 2.9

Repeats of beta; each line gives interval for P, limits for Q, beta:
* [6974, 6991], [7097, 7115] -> 0.4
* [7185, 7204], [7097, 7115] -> 0.0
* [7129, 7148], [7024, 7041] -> -2.0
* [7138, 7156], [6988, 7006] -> -1.1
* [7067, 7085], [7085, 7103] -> 0.6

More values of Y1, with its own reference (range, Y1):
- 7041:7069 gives 0.0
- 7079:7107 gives -0.4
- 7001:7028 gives 0.2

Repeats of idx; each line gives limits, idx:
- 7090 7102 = 7100.79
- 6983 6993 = 6984.04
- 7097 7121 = 7115.52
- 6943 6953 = 6947.15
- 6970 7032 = 7030.83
